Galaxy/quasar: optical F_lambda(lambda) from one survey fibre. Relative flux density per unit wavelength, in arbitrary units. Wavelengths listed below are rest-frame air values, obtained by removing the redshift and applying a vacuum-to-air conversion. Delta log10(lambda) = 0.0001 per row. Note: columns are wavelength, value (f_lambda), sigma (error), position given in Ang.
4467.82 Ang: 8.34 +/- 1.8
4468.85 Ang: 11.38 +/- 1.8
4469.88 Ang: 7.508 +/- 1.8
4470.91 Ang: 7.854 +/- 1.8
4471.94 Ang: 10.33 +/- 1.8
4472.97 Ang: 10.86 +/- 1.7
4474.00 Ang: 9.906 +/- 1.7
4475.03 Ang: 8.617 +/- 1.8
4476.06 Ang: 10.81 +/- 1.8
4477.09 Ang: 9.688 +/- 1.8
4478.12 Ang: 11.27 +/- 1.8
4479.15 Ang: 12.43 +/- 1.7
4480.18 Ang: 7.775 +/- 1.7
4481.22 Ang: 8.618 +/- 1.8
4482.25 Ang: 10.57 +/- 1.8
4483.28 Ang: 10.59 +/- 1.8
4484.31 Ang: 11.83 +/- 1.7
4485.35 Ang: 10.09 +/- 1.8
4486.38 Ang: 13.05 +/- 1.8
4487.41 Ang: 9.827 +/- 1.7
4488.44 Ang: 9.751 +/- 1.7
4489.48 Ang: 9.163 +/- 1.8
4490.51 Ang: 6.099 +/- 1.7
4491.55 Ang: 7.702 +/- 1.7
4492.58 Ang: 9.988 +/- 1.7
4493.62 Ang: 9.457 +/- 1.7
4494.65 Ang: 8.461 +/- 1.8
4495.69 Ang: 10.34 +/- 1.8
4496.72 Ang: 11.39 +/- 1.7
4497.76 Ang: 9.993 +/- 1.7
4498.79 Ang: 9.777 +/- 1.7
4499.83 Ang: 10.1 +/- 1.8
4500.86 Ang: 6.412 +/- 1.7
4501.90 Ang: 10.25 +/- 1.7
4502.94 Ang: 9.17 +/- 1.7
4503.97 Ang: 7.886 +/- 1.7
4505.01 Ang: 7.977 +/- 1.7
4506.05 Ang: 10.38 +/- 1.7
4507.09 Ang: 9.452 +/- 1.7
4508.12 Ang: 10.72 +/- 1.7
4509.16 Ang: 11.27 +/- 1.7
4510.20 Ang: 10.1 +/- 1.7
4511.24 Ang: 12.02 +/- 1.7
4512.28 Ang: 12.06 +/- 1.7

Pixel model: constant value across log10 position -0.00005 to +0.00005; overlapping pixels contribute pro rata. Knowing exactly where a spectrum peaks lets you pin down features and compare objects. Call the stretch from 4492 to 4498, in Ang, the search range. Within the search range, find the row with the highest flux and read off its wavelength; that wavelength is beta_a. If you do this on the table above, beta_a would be 4496.72 Ang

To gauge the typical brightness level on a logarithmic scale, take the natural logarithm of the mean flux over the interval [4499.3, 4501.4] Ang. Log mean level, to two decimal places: 2.11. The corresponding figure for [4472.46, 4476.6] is 2.31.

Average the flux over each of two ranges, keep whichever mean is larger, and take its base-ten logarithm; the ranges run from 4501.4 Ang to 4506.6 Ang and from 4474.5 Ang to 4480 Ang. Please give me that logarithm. 1.02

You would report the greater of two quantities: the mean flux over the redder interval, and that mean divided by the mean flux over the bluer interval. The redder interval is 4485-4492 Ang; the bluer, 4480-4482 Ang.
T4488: 9.38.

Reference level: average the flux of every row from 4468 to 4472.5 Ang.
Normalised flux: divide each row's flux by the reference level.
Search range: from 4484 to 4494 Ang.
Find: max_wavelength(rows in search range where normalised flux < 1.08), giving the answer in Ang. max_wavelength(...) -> 4493.62 Ang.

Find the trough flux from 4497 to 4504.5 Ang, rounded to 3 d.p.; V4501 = 6.412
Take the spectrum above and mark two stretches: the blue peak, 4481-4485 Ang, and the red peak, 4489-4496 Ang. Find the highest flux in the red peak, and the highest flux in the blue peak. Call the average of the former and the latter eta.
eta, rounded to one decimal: 11.1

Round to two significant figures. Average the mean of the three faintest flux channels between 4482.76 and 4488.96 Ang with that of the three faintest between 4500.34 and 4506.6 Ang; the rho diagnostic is 8.7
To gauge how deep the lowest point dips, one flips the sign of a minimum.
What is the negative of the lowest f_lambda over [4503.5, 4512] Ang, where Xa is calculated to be -7.9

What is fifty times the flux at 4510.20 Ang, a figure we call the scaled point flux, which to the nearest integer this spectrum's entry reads 505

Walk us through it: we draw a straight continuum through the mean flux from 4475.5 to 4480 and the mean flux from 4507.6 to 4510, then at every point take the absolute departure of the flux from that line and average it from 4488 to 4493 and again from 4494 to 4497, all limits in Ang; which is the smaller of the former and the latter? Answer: 1.20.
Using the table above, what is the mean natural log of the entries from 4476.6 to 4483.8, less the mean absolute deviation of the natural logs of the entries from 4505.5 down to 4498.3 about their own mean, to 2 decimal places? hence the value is 2.17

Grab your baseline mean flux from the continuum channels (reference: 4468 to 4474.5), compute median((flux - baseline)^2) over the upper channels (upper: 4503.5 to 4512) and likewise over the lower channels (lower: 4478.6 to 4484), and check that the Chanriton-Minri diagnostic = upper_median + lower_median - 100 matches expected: -97.0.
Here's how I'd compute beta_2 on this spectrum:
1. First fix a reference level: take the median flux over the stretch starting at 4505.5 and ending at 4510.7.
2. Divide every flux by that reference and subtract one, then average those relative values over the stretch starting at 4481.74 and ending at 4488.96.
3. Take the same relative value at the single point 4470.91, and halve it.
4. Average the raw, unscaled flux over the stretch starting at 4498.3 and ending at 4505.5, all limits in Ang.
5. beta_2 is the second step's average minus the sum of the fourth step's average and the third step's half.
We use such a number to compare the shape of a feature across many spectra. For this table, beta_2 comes -8.63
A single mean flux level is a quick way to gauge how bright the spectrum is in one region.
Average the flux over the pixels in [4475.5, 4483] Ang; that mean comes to 10.2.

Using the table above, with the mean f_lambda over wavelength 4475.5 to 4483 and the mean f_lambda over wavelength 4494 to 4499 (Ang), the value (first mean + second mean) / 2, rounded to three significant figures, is 10.1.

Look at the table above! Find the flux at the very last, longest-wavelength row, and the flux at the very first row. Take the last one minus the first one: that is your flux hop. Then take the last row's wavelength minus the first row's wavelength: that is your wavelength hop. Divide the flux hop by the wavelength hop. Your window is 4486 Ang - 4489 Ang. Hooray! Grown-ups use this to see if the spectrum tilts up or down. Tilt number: -1.6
